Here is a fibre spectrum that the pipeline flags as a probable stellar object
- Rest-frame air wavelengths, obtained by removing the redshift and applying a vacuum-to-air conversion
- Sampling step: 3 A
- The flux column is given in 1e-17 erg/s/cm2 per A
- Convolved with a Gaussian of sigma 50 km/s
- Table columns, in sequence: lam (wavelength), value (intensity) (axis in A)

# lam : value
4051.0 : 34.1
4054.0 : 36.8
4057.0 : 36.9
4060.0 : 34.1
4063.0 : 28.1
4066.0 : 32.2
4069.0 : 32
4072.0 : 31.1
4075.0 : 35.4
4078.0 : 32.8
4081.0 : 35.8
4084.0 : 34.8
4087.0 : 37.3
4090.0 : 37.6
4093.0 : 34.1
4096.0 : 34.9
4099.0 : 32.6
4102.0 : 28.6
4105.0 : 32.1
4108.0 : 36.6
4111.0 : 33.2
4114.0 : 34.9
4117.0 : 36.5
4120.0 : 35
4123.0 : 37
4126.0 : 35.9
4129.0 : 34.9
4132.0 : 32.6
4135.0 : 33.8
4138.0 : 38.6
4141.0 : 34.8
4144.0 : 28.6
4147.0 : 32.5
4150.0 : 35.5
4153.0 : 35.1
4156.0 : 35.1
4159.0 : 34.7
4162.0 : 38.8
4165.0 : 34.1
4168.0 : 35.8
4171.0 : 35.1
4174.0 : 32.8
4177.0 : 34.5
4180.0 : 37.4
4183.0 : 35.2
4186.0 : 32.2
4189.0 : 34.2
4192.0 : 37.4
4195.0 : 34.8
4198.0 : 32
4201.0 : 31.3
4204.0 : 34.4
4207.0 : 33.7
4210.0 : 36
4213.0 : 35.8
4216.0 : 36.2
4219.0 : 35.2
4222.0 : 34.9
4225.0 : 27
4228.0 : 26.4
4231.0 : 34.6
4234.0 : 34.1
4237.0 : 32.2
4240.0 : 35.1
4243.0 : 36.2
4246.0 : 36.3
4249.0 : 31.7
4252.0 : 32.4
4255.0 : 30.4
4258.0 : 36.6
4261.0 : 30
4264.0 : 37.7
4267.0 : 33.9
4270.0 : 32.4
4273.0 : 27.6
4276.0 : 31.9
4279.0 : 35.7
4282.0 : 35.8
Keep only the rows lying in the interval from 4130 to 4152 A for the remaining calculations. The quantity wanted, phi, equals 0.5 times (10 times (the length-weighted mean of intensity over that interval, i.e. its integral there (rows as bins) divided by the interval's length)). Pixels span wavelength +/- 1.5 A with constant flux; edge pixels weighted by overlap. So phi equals 169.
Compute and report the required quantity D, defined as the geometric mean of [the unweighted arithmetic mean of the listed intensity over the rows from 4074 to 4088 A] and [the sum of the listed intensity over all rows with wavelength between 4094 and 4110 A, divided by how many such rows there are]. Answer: 34.1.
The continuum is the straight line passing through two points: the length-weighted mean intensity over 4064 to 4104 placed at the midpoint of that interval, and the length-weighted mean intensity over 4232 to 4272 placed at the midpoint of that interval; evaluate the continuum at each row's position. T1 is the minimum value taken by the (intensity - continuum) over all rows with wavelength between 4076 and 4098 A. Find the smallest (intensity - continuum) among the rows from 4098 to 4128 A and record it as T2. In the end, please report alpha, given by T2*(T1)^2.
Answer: -4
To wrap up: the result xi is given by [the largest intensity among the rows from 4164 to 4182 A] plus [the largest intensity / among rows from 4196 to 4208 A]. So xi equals 72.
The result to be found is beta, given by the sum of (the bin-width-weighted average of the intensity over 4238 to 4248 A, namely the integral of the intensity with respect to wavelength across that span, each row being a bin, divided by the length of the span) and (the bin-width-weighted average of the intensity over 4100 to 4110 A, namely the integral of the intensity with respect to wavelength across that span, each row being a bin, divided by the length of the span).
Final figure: 68.0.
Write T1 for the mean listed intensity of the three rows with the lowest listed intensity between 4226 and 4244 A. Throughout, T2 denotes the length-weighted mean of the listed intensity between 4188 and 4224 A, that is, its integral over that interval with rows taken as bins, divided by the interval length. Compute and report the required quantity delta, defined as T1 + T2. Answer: 65.5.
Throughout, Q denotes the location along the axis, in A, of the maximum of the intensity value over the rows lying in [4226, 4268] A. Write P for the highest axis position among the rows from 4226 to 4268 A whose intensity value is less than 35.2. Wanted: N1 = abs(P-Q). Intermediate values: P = 4267.0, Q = 4264.0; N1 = 3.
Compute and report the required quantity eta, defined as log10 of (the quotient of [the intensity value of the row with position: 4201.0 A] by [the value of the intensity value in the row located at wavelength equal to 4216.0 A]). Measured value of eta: -0.06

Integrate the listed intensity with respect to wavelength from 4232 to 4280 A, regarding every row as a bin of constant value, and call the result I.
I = 1602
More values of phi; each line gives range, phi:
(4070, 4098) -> 174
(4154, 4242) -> 171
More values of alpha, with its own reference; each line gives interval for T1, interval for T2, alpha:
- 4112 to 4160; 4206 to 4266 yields -190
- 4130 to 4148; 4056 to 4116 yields -145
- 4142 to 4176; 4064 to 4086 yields -67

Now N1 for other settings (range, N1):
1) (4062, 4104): 12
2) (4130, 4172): 9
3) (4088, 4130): 39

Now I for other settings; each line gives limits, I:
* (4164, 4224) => 2075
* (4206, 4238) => 1065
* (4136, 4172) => 1255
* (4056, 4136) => 2727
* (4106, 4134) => 983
